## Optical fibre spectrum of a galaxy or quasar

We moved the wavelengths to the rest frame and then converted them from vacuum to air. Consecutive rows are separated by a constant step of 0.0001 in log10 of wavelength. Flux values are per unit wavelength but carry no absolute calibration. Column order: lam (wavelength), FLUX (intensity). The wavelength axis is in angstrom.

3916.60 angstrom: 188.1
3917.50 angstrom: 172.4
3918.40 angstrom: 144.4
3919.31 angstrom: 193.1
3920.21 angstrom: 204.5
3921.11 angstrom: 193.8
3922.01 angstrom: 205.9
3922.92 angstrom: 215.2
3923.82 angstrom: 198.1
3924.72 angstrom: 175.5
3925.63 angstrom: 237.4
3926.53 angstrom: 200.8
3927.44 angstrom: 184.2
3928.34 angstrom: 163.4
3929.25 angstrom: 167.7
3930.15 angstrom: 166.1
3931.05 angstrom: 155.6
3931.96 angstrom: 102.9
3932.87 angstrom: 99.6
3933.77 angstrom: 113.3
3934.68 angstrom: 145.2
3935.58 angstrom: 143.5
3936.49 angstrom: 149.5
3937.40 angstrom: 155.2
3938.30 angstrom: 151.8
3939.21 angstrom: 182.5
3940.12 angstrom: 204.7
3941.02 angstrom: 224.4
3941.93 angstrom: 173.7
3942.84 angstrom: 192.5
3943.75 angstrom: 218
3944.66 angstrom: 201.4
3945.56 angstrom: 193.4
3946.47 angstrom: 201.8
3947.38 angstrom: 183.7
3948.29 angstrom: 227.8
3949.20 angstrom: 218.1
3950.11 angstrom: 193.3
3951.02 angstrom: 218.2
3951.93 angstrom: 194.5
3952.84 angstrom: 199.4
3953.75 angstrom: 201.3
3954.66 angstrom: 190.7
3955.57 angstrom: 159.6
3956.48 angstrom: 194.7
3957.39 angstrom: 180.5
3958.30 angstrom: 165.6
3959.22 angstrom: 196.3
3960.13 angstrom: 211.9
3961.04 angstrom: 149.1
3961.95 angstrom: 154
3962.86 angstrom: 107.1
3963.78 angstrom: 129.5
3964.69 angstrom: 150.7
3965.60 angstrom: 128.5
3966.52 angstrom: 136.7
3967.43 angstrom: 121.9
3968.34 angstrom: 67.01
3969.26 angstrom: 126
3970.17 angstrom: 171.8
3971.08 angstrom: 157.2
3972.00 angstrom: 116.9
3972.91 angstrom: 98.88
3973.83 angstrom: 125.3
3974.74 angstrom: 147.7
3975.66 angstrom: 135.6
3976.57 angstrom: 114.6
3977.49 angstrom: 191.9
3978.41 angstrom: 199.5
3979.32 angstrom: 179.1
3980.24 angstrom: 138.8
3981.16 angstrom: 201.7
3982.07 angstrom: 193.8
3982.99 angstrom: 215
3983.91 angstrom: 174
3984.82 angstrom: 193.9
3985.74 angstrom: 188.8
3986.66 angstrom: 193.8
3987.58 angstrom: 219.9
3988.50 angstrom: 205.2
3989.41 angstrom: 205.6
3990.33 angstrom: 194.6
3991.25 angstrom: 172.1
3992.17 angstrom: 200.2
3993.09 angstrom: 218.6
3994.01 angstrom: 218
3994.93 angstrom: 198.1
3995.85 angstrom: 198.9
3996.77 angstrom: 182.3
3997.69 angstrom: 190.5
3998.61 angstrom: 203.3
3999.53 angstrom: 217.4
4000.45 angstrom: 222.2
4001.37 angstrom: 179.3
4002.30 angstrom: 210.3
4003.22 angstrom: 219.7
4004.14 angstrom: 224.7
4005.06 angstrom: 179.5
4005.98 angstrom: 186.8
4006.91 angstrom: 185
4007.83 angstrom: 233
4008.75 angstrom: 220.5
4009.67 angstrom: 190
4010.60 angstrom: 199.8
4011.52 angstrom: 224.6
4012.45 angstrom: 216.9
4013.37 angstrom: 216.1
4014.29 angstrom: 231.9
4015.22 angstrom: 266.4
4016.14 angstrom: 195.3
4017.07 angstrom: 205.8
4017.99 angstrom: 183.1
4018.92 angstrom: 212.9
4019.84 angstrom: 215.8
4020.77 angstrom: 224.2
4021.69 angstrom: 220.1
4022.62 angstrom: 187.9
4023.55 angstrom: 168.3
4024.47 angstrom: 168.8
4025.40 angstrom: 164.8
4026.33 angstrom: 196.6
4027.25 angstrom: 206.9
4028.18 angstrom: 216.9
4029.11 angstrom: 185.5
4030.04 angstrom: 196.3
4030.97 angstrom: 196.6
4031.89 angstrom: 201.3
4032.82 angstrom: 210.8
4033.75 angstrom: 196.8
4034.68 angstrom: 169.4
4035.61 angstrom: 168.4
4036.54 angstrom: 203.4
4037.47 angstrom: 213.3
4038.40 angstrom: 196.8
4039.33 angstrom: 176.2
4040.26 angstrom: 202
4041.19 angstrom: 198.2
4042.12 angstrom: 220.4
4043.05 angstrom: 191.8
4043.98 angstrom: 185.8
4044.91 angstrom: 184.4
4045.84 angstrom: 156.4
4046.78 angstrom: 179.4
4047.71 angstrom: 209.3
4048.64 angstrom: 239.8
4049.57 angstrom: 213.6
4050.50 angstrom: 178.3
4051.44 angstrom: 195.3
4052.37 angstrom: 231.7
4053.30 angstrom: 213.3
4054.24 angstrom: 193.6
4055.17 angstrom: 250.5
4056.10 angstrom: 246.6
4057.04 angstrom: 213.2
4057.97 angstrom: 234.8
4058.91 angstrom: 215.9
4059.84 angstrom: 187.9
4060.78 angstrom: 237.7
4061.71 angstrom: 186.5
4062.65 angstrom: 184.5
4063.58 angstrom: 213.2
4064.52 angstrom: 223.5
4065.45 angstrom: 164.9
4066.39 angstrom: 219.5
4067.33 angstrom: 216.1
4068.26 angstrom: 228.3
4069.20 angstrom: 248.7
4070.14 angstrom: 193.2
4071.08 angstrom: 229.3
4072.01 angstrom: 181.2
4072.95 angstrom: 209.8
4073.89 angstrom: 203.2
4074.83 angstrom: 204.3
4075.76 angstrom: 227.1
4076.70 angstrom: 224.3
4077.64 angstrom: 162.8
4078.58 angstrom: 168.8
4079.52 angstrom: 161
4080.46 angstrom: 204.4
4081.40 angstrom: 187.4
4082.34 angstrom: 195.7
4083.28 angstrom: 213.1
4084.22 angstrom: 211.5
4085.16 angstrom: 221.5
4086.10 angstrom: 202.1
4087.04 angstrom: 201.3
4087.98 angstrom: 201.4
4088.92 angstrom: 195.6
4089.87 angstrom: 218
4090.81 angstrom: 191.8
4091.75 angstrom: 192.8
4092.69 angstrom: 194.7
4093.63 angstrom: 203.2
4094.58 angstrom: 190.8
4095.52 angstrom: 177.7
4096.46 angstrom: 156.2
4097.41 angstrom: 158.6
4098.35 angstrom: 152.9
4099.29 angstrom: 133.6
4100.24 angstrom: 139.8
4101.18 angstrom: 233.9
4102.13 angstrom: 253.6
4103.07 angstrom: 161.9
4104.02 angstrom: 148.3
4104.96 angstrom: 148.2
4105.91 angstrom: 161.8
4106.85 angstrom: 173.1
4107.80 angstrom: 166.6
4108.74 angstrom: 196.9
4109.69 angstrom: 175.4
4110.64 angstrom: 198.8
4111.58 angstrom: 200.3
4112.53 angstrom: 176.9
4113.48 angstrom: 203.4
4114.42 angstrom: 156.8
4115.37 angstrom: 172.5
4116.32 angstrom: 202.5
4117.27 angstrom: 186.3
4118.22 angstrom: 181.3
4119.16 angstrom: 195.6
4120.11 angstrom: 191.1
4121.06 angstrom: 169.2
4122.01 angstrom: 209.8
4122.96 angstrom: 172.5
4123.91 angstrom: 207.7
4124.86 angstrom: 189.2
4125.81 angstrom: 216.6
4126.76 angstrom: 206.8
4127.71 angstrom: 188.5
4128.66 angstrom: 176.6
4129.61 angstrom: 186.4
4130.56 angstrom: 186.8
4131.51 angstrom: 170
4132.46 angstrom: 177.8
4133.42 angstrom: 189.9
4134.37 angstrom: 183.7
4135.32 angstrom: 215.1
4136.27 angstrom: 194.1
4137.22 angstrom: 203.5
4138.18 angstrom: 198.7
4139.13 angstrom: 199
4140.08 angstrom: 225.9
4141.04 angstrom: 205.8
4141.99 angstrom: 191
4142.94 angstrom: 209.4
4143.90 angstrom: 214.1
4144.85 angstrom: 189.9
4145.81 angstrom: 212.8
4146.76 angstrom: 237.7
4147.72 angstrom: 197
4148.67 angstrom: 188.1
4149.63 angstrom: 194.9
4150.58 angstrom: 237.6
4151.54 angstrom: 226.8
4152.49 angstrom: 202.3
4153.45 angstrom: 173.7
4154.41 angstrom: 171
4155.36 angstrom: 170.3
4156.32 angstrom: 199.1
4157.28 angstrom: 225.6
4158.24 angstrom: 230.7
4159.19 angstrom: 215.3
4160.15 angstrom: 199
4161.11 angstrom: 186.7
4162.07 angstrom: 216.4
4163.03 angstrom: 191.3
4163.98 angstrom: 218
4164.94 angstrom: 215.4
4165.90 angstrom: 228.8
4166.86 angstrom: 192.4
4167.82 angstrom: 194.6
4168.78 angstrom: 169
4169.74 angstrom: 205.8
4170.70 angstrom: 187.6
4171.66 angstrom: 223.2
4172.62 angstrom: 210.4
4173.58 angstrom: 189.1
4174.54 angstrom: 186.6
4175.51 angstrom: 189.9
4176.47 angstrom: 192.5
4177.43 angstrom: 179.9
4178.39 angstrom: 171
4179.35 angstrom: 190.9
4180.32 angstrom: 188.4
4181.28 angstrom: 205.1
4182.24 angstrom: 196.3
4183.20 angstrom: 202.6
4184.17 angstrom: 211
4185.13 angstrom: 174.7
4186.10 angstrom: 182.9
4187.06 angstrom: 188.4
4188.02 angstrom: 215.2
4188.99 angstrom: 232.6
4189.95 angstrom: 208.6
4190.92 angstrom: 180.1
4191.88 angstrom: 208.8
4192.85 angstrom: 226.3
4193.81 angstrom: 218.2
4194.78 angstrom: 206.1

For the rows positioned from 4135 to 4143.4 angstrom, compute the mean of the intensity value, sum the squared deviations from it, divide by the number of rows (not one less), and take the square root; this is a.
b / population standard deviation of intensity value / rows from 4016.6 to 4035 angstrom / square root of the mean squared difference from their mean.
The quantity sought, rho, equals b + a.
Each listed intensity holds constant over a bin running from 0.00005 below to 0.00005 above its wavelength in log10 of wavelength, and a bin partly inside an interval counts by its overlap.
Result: 28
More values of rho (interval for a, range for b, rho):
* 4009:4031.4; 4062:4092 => 43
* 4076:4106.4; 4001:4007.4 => 47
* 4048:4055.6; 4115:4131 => 37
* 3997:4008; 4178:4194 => 36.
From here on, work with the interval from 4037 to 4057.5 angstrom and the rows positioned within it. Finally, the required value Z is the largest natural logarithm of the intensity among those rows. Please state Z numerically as 5.52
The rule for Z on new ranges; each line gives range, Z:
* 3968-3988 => 5.39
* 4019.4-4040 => 5.41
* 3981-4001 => 5.40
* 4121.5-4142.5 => 5.42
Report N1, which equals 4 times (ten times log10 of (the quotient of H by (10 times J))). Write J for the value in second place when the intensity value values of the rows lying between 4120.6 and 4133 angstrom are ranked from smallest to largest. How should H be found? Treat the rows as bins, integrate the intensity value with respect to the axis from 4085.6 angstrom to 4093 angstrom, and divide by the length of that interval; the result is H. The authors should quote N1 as -37.2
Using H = 200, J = 170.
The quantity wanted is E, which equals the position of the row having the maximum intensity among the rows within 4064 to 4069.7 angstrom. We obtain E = 4069.20 angstrom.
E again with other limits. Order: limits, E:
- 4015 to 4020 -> 4015.22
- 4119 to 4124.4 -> 4122.01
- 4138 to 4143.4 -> 4140.08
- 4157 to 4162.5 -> 4158.24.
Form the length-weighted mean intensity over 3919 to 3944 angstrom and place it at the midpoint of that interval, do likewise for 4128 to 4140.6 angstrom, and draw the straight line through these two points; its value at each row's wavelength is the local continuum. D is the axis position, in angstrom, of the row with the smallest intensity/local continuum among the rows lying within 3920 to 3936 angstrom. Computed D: 3932.87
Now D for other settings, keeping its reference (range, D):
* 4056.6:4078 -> 4077.64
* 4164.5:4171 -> 4168.78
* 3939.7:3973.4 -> 3968.34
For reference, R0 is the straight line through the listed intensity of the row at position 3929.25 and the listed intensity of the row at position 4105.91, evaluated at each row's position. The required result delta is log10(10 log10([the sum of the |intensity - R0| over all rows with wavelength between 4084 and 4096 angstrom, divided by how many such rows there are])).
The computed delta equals 1.198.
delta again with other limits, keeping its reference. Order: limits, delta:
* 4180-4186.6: 1.189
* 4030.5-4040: 1.166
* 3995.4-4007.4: 1.188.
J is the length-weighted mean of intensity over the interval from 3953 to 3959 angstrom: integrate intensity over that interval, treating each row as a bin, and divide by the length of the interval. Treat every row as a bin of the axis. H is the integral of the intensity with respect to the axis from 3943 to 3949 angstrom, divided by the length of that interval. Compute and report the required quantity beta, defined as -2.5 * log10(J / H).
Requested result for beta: 0.12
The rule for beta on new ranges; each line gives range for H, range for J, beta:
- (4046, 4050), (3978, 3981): 0.18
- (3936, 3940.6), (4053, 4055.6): -0.28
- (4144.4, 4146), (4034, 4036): 0.16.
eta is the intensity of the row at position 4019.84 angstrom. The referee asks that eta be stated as 215.8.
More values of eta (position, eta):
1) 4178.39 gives 171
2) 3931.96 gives 102.9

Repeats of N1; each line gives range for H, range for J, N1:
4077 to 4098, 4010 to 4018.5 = -40.4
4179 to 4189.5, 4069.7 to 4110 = -33.9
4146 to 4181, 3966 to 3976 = -27.8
